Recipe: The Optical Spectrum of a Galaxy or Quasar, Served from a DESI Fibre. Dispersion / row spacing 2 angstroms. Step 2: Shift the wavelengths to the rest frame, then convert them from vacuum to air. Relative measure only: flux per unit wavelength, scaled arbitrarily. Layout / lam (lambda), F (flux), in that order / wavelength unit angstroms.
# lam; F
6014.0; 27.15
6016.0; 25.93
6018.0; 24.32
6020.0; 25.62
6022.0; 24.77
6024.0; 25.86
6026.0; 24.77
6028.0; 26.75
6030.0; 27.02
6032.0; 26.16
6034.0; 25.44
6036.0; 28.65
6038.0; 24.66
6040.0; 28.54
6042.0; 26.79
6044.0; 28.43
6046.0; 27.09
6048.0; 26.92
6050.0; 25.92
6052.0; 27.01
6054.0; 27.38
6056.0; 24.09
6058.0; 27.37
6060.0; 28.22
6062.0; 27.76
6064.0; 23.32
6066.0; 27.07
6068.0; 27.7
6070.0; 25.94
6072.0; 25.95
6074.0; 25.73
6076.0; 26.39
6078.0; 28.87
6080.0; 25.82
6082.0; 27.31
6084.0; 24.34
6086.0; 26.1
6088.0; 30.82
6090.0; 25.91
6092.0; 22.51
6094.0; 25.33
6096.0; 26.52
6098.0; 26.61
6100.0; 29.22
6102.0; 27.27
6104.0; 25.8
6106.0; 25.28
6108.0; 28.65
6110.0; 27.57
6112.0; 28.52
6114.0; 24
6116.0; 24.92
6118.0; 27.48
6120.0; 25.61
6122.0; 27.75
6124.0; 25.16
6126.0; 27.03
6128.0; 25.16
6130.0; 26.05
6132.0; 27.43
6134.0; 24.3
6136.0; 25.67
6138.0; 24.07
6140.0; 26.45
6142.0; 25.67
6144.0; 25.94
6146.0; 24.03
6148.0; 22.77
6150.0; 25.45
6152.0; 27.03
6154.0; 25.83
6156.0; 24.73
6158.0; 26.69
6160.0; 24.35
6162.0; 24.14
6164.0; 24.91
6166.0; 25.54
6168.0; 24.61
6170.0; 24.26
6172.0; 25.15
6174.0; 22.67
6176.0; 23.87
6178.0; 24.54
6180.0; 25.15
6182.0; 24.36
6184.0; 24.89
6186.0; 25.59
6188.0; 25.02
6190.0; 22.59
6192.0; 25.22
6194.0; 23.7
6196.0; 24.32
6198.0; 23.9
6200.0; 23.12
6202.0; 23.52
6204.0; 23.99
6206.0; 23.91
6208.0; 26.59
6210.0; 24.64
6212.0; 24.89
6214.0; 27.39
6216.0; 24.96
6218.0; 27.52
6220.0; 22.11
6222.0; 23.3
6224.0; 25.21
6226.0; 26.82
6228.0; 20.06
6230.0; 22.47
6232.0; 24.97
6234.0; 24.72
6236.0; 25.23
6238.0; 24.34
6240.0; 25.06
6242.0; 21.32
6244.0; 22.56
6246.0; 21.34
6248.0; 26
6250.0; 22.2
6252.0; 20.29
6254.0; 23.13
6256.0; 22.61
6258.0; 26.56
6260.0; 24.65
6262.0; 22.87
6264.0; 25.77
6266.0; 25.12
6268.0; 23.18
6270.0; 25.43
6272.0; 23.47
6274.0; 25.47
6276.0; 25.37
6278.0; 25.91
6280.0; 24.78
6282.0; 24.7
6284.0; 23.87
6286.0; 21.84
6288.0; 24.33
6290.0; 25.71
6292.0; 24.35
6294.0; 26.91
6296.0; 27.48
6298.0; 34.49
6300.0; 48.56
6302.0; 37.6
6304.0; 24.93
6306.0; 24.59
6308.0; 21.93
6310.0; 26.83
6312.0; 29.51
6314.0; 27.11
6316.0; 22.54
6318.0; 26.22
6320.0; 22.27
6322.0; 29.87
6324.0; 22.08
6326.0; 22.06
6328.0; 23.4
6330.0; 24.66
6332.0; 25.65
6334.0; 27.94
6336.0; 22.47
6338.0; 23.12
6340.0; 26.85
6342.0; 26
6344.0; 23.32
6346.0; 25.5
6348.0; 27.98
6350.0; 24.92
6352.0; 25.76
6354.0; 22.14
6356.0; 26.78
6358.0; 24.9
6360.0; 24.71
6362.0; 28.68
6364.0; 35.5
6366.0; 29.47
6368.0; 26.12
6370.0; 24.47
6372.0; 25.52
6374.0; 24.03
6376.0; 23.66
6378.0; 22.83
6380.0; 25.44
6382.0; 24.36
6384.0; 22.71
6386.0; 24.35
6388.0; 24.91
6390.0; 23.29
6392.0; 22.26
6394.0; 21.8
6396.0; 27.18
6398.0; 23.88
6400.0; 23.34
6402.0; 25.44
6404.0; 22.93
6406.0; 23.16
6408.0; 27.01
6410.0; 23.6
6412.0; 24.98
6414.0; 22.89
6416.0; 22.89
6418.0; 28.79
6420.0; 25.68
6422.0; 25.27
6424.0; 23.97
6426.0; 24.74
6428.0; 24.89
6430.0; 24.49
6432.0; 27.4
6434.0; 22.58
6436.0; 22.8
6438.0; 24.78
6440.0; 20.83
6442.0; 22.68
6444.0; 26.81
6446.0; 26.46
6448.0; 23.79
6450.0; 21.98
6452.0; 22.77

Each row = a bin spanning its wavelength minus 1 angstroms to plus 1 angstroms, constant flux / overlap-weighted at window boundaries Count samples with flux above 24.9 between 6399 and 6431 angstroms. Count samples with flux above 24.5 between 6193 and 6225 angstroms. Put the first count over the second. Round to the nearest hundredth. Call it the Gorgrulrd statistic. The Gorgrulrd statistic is 0.86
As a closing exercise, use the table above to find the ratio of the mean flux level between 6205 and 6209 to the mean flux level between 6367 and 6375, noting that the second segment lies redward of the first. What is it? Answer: 1.01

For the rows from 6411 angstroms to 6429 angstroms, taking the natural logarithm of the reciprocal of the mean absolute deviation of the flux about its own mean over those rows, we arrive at -0.13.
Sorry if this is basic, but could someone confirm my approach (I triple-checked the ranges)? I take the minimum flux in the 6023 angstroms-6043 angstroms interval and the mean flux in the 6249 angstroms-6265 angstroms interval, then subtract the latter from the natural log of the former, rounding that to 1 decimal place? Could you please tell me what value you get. -20.3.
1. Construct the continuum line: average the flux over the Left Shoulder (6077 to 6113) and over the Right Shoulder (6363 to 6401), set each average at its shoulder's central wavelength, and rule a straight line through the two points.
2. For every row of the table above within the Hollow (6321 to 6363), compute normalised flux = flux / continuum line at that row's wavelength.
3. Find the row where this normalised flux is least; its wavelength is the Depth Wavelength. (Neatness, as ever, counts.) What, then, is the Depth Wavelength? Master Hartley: 6326.0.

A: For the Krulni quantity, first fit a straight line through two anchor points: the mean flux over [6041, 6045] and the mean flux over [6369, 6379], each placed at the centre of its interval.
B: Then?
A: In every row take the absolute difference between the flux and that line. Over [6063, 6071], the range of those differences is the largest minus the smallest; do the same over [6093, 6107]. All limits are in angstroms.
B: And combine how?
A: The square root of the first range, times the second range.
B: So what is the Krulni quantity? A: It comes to 3.7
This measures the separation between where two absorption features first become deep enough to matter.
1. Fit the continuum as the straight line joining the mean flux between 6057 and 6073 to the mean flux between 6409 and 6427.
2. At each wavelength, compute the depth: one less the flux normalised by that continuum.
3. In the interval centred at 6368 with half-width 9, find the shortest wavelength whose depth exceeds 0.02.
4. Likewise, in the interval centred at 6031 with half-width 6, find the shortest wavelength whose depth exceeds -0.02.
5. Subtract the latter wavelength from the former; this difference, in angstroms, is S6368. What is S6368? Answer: 344 angstroms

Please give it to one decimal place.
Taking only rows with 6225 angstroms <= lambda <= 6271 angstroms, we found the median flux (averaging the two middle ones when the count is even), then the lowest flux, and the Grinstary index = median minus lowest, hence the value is 4.3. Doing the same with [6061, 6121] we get 3.7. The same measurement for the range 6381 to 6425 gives 2.1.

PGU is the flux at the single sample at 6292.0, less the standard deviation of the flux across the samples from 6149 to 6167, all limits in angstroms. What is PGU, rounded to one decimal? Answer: 23.4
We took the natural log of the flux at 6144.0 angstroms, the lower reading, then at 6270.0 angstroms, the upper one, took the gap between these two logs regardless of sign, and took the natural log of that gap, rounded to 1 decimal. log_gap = -3.9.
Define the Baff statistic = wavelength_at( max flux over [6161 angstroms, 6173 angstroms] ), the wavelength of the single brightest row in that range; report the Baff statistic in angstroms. 6166.0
